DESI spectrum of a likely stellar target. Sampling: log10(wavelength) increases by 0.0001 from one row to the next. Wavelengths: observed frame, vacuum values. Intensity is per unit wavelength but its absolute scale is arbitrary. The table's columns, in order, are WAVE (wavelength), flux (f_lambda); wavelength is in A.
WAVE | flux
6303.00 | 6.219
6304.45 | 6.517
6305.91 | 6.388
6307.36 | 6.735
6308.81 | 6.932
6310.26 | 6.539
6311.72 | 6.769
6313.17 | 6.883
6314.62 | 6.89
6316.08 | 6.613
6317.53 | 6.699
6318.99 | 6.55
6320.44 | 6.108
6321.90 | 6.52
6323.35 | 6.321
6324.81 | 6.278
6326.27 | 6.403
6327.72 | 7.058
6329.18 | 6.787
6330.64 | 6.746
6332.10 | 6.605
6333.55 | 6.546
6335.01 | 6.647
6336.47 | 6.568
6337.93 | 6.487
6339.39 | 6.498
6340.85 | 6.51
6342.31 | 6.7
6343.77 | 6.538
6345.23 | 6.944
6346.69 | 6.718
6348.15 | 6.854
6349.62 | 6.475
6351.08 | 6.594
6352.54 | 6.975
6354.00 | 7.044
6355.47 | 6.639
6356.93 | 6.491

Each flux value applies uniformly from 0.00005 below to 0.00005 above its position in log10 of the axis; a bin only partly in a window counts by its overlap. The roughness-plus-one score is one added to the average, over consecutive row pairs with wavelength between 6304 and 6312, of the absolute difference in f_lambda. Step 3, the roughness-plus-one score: 1.26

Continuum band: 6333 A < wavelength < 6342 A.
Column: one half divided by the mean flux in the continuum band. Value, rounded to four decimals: 0.0764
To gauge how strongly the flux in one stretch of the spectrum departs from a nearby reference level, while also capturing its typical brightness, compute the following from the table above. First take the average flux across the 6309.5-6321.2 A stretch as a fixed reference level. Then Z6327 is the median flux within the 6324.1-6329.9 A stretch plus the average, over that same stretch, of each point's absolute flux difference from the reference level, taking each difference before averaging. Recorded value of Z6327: 6.89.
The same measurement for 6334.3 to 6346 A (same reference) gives 6.67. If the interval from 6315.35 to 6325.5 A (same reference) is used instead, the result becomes 6.73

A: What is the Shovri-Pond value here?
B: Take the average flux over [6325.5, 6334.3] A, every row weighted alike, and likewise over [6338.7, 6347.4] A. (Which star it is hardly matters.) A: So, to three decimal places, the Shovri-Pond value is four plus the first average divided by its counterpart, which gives 5.006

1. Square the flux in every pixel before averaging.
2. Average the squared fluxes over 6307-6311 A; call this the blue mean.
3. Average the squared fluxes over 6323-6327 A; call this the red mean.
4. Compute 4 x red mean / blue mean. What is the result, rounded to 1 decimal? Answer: 3.5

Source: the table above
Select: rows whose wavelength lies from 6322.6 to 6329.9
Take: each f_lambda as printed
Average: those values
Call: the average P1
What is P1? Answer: 6.57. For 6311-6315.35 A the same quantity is 6.85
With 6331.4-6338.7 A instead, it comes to 6.57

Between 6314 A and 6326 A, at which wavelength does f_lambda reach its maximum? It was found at 6314.62 A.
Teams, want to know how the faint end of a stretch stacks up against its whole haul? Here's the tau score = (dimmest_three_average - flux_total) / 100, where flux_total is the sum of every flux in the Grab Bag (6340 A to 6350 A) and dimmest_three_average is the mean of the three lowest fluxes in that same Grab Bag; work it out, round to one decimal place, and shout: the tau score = -0.4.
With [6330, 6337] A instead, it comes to -0.3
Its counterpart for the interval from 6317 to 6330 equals -0.5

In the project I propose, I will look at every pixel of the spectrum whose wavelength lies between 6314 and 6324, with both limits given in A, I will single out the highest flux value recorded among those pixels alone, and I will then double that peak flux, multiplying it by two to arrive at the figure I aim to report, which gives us 13.78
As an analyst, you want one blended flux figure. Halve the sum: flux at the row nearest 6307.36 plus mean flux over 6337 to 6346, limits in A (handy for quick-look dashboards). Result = 6.67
